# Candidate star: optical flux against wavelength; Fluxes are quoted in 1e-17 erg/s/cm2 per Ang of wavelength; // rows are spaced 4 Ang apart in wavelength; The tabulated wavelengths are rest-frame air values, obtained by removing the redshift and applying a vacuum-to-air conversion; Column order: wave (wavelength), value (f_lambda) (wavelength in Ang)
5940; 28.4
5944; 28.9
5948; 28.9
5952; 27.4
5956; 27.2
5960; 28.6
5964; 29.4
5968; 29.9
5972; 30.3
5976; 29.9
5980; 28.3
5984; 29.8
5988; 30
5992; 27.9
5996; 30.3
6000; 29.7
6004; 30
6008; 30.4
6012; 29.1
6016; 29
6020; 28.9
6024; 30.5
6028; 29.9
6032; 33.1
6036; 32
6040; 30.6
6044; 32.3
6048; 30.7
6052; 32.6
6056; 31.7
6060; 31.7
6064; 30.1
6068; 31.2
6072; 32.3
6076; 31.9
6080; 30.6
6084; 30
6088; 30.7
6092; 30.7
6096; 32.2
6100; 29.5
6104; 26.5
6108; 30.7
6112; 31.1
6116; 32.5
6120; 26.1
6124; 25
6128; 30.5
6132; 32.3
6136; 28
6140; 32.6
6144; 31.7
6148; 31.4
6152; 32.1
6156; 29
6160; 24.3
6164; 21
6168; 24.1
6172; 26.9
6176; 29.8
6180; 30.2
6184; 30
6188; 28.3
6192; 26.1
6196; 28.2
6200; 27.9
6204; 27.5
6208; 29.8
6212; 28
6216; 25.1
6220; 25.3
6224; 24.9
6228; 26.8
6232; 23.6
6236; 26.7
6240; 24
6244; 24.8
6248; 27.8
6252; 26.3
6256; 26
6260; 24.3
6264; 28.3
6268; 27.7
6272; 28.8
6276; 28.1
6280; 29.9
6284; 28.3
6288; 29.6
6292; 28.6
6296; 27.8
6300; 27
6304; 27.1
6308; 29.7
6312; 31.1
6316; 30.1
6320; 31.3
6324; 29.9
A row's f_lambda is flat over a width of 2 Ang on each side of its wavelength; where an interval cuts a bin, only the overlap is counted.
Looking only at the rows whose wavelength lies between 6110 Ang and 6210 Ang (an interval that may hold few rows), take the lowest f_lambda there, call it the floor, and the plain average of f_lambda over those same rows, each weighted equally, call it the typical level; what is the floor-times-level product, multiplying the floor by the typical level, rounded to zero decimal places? 602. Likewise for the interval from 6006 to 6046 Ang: 884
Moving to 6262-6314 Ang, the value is 773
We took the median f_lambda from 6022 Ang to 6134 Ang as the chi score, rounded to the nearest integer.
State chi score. 31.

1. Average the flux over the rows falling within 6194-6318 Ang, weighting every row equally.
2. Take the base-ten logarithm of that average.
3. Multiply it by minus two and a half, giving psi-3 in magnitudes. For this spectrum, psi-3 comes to -3.59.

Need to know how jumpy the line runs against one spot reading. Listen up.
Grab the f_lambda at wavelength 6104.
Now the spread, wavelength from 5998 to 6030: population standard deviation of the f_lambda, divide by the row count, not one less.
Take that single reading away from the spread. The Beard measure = -26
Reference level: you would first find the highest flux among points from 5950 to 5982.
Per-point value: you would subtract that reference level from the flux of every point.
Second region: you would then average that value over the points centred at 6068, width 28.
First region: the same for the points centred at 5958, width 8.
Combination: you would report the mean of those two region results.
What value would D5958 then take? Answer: -0.67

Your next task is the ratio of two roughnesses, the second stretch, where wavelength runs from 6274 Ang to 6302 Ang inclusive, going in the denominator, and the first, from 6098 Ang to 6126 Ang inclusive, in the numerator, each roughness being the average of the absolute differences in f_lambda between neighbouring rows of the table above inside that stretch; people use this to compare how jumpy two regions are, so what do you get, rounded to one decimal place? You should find 2.3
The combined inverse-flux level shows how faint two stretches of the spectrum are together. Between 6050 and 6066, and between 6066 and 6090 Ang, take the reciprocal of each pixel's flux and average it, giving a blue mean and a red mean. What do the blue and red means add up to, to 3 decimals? 0.064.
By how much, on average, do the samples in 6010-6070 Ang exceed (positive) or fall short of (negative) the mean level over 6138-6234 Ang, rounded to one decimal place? 3.2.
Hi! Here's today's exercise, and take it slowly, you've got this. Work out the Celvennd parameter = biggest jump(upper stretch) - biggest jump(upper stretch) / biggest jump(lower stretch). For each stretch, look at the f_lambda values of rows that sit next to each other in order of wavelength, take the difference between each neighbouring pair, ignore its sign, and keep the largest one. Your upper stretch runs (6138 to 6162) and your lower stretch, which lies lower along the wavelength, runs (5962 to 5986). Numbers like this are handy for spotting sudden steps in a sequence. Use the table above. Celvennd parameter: 1.8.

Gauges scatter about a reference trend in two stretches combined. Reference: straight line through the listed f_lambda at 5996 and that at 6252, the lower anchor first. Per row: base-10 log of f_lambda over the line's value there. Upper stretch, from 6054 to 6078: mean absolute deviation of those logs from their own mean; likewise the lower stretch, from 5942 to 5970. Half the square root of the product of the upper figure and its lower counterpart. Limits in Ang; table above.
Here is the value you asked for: 0.0048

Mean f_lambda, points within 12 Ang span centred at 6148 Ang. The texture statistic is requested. 31.7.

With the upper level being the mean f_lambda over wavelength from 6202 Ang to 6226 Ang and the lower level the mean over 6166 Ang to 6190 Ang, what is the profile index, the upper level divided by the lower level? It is 0.95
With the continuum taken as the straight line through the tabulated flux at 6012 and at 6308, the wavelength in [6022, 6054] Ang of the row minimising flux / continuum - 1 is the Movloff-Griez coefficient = 6028 Ang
